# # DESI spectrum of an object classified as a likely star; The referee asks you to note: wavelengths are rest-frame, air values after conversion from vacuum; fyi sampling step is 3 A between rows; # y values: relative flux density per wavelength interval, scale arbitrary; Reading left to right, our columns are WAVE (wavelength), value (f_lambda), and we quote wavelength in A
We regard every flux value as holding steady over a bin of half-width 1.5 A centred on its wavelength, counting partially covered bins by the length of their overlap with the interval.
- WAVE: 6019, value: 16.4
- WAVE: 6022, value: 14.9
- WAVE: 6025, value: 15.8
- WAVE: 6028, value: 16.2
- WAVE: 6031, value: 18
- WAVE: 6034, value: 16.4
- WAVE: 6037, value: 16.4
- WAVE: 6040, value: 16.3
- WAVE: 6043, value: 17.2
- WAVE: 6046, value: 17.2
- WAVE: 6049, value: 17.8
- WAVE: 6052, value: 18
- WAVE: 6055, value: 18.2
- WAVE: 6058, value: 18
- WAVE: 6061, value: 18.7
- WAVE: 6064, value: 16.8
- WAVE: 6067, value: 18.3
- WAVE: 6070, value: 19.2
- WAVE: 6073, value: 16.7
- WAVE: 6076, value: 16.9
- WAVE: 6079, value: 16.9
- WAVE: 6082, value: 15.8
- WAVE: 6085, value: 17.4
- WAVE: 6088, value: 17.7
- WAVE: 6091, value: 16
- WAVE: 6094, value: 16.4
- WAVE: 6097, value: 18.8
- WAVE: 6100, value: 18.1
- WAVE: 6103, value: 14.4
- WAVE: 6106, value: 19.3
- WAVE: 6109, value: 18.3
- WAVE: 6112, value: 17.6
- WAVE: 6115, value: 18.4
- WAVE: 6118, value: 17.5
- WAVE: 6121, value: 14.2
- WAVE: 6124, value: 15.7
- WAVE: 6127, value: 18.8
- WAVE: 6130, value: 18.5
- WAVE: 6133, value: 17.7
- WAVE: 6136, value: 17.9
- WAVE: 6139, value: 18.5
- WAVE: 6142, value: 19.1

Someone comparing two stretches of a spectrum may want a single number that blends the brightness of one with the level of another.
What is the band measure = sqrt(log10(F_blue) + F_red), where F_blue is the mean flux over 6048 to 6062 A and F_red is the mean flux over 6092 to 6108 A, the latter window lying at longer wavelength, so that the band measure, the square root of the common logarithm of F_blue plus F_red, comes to 4.32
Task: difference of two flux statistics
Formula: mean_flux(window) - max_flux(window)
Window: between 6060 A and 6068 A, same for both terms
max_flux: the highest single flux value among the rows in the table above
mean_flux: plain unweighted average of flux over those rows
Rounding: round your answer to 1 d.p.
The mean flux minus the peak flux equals -0.8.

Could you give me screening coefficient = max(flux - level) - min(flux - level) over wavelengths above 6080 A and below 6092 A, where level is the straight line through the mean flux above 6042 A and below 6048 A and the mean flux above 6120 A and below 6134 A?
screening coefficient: 1.9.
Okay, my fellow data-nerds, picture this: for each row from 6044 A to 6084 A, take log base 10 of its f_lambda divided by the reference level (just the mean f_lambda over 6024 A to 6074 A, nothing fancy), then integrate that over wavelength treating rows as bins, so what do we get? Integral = 0.2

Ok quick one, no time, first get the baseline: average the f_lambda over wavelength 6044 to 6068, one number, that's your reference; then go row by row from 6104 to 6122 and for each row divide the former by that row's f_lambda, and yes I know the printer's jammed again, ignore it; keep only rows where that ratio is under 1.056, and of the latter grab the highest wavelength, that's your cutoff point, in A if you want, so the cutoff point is 6118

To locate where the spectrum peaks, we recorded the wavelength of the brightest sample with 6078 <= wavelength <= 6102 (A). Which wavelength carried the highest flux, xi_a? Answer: 6097 A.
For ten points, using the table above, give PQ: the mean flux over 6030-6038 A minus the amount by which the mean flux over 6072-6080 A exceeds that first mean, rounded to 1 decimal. 17.0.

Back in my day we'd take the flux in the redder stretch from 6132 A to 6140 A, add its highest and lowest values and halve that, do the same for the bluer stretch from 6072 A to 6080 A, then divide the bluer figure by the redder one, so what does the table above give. 0.93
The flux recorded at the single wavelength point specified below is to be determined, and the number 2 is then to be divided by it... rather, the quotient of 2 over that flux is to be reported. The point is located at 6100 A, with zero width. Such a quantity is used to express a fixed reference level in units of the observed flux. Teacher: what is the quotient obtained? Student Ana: 0.110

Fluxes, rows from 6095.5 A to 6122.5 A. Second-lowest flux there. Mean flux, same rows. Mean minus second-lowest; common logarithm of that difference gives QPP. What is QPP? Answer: 0.48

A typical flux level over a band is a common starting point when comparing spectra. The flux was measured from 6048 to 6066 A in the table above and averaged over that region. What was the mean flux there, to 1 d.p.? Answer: 17.9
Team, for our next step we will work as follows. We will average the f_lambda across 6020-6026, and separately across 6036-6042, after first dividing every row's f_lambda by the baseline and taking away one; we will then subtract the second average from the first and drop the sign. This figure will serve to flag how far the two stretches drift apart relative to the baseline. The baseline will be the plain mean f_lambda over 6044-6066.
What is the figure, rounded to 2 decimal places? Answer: 0.06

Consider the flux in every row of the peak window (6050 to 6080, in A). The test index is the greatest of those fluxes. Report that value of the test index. 19.2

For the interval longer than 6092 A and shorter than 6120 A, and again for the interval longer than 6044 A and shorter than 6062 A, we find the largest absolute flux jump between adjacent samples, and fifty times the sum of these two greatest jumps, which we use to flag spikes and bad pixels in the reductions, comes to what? 280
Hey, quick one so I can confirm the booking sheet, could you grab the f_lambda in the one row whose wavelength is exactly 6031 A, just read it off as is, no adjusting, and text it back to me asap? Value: 18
